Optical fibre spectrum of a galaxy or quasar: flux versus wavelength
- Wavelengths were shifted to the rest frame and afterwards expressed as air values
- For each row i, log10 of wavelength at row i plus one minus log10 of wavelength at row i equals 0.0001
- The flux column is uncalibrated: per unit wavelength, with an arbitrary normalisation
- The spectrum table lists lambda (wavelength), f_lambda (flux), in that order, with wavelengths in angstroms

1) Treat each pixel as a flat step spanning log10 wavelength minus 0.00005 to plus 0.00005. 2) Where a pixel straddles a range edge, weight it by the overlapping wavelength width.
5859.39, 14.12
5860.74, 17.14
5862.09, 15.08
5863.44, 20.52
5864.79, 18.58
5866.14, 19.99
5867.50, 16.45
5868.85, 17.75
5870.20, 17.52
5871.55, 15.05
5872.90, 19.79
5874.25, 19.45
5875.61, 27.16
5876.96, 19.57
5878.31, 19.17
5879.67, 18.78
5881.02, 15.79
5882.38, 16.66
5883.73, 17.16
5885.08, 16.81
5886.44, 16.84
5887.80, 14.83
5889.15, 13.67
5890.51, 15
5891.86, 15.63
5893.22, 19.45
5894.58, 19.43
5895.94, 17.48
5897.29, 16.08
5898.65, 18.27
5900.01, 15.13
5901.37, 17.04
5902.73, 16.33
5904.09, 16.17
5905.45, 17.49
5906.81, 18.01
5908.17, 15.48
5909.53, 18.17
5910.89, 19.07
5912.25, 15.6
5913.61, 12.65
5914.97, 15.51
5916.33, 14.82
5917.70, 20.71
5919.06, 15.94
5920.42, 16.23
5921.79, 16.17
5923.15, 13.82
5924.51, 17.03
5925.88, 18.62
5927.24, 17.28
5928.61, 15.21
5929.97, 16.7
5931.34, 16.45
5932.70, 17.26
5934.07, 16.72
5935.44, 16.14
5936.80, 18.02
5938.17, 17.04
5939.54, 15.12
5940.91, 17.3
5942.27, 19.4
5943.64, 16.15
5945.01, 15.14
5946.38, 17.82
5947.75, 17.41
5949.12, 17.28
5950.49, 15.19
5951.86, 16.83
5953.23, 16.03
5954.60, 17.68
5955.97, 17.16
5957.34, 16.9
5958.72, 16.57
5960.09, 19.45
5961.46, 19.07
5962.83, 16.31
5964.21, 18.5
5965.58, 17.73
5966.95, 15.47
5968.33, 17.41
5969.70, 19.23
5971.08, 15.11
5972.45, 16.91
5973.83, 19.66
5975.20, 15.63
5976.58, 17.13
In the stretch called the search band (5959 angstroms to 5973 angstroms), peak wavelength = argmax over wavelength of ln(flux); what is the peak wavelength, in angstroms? 5960.09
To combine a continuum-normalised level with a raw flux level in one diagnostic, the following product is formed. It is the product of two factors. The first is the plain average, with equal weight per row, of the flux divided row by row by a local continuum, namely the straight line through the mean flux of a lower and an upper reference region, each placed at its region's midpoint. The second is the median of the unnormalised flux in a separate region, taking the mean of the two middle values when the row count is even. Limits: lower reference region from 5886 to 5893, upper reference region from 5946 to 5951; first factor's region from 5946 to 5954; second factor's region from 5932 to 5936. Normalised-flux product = 16.5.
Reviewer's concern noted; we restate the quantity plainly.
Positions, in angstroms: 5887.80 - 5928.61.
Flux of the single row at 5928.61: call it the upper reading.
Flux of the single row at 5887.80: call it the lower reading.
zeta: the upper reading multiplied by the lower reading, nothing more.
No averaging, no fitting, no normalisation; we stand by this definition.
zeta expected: 226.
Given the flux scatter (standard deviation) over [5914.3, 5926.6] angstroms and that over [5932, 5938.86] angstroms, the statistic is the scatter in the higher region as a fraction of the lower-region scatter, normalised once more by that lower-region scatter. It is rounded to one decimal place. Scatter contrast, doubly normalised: 0.2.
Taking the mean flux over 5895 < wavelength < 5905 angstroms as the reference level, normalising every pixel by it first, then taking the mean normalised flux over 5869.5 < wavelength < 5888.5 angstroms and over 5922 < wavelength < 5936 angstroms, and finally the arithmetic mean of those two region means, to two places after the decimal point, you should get 1.04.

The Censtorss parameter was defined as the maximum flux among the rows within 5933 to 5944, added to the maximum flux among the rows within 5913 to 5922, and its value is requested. 40.1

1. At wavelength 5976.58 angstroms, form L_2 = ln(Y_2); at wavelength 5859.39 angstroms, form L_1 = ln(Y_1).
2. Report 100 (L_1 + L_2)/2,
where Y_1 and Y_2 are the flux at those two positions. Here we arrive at 274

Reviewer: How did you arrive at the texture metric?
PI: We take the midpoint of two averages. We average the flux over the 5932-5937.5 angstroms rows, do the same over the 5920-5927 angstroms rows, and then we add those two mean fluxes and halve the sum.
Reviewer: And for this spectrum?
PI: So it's 16.7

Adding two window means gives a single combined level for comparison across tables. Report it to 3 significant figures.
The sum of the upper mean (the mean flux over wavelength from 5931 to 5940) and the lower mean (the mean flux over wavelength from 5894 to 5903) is 33.8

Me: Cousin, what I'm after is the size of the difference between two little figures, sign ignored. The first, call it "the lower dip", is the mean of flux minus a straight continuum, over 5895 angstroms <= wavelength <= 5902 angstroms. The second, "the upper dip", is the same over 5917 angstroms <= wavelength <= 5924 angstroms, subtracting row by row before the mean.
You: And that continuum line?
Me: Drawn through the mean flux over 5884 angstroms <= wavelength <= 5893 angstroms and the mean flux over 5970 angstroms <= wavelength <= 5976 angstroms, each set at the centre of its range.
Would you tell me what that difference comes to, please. 0.6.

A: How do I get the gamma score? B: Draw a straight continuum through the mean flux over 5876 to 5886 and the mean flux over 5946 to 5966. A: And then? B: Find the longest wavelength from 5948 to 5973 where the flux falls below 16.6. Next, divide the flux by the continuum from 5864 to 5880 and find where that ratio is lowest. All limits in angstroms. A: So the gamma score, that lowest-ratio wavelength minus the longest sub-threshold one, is -99.5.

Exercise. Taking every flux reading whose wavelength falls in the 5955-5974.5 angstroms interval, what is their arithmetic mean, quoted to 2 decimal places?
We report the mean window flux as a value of 17.53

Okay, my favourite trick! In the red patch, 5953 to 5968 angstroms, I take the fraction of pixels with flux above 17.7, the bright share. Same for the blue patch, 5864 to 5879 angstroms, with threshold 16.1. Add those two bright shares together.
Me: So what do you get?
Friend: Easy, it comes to 1.27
